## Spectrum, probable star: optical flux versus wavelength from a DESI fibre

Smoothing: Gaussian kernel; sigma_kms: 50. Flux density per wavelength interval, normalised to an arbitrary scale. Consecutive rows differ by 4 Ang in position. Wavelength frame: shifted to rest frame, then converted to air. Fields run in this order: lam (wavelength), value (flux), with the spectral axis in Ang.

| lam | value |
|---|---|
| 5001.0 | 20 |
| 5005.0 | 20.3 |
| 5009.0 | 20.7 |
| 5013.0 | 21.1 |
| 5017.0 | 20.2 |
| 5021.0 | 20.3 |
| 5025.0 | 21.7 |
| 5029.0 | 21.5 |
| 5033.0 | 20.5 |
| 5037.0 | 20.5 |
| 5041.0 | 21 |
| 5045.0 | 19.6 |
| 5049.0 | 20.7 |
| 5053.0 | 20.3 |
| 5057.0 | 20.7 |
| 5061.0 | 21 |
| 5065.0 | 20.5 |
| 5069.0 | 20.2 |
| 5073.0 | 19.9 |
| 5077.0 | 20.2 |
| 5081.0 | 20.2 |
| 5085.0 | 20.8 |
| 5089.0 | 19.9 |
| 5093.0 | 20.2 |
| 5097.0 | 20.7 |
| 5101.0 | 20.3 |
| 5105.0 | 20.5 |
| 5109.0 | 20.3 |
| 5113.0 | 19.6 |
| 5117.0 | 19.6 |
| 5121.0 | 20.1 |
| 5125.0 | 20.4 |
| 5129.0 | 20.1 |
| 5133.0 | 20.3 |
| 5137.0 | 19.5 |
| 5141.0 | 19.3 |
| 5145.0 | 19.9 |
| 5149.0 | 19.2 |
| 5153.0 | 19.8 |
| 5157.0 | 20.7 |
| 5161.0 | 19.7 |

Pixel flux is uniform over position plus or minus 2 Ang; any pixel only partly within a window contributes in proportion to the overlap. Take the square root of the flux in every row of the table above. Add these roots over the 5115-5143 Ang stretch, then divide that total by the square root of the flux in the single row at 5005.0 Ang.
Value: 6.93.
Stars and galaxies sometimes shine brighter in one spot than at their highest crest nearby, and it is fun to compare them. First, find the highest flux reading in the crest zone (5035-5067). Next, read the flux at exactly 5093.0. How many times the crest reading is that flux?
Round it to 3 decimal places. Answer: 0.962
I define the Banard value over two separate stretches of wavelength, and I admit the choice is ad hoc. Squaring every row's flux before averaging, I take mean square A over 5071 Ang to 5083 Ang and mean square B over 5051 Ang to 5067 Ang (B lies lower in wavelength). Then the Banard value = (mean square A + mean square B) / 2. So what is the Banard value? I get 415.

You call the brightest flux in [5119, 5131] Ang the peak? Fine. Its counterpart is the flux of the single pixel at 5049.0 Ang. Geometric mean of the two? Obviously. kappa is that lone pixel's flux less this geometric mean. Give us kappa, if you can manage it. 0.15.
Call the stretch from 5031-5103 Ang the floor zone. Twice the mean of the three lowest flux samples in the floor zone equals 39.6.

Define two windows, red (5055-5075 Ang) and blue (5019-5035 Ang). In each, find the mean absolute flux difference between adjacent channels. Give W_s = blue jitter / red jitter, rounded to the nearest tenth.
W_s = 2.5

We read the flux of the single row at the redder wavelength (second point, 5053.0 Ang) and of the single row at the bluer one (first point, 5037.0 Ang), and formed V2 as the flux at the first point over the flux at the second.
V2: 1.01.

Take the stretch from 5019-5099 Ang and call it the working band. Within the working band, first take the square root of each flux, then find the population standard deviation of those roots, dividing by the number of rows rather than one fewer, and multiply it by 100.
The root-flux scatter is 5.6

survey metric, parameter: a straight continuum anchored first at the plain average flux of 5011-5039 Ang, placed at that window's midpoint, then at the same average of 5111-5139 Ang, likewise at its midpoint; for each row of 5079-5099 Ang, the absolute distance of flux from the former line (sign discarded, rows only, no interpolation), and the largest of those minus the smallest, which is 0.483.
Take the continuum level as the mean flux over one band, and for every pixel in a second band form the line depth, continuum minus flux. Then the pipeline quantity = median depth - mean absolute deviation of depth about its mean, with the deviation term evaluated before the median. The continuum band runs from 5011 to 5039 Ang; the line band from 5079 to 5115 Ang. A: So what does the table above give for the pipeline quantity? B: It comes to 0.26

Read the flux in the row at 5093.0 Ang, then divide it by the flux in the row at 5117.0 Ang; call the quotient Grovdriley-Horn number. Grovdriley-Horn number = 1.03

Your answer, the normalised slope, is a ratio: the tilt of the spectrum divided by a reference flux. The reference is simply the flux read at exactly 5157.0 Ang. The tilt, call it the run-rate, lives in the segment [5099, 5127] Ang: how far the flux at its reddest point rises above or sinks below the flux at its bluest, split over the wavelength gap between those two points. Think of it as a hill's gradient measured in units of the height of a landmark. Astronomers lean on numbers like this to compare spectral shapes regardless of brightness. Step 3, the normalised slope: 0.0002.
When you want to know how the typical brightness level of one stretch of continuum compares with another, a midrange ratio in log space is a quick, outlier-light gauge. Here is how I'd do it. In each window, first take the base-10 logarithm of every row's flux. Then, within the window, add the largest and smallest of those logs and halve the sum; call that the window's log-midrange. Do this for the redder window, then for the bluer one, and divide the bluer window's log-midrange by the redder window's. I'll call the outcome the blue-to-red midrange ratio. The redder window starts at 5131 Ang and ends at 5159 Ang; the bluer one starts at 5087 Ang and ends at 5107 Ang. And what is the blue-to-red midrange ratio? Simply 1.01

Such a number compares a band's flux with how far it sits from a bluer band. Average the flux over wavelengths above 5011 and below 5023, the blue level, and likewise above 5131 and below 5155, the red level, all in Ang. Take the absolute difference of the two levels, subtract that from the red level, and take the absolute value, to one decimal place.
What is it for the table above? 18.8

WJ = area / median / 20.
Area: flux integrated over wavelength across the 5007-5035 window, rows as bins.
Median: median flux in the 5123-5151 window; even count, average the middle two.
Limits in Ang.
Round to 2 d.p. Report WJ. 1.47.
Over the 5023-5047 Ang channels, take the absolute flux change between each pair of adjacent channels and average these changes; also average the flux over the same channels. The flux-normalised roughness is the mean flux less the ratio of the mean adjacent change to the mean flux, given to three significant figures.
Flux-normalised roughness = 20.8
